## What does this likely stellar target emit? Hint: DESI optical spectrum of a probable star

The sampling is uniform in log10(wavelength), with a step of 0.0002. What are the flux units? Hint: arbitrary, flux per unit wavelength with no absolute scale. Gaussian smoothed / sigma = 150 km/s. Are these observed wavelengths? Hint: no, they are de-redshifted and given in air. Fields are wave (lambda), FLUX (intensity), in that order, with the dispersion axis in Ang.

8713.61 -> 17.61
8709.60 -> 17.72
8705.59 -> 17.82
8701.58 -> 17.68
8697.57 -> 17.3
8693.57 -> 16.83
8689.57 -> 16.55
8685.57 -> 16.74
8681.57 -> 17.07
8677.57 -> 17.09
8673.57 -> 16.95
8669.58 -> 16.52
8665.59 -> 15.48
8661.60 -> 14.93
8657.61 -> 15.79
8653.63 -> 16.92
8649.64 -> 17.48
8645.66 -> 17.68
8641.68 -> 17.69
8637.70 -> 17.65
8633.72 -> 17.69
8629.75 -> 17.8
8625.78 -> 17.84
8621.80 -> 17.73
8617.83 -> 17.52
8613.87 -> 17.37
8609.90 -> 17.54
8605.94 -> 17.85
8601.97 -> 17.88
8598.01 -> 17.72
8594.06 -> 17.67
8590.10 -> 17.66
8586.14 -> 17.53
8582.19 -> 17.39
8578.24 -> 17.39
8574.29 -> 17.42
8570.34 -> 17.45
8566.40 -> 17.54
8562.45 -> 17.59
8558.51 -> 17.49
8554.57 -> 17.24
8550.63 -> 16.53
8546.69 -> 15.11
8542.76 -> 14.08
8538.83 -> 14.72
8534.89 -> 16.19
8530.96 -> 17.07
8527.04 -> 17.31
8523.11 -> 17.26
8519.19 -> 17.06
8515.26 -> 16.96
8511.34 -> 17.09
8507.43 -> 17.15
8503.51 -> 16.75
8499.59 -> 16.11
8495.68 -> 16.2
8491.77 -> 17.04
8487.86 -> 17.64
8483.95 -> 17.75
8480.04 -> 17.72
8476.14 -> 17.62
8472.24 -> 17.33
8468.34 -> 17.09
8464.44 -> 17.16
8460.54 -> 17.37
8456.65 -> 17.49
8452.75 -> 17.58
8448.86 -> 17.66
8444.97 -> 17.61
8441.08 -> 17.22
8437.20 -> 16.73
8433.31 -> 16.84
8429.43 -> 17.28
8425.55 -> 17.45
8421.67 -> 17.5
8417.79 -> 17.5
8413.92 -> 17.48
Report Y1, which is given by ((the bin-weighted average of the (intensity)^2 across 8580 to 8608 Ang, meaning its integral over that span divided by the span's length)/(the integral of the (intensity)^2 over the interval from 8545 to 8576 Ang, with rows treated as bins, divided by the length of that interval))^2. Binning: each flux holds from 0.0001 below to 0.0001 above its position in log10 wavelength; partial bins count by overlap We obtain 1.15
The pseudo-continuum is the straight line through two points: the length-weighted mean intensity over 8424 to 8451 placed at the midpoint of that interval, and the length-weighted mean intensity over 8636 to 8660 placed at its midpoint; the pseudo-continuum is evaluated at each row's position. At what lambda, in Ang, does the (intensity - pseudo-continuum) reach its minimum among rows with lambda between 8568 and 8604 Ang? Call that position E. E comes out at 8578.24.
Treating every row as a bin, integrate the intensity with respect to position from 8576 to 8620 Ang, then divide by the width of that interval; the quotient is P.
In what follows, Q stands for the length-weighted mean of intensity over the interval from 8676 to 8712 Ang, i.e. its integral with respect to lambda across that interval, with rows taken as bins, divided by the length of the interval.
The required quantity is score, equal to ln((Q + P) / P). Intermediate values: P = 17.6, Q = 17.2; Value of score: 0.682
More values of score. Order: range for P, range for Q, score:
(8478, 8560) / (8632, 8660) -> 0.709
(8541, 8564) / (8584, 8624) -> 0.732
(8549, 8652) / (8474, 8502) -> 0.682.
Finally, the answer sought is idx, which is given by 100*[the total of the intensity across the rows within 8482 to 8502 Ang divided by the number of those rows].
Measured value 1695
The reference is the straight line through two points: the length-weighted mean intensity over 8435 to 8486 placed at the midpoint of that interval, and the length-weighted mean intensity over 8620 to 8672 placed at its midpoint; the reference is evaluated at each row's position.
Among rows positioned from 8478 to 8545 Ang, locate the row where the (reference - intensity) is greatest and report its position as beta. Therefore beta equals 8542.76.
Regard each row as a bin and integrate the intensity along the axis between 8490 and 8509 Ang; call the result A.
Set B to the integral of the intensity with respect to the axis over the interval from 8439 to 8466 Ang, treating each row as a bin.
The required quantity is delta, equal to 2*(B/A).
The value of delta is 2.98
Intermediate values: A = 316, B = 471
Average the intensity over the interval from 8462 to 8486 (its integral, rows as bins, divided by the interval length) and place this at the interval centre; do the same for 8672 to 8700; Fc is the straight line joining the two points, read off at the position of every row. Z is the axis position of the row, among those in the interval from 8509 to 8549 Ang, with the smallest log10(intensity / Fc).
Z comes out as 8542.76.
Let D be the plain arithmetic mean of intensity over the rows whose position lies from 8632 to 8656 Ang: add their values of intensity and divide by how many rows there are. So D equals 17.52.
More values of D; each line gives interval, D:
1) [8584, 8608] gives 17.72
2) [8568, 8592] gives 17.47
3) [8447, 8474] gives 17.38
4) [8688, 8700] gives 16.89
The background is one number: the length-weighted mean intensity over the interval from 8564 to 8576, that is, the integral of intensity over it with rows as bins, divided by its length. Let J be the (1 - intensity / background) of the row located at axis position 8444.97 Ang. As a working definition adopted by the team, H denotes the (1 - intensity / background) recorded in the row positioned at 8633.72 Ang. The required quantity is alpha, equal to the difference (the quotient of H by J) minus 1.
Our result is 1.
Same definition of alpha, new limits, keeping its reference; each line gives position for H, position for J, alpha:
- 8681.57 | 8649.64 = -50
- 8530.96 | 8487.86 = -3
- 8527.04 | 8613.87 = 1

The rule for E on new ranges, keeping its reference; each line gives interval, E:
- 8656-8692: 8661.60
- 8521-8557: 8542.76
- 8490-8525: 8499.59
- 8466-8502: 8499.59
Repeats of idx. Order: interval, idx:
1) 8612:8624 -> 1754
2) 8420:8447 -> 1723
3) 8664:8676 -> 1632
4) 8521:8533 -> 1721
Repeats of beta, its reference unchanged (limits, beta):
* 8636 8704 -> 8661.60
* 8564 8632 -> 8578.24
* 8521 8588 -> 8542.76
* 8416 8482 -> 8437.20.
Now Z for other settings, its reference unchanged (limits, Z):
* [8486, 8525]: 8499.59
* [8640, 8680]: 8661.60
